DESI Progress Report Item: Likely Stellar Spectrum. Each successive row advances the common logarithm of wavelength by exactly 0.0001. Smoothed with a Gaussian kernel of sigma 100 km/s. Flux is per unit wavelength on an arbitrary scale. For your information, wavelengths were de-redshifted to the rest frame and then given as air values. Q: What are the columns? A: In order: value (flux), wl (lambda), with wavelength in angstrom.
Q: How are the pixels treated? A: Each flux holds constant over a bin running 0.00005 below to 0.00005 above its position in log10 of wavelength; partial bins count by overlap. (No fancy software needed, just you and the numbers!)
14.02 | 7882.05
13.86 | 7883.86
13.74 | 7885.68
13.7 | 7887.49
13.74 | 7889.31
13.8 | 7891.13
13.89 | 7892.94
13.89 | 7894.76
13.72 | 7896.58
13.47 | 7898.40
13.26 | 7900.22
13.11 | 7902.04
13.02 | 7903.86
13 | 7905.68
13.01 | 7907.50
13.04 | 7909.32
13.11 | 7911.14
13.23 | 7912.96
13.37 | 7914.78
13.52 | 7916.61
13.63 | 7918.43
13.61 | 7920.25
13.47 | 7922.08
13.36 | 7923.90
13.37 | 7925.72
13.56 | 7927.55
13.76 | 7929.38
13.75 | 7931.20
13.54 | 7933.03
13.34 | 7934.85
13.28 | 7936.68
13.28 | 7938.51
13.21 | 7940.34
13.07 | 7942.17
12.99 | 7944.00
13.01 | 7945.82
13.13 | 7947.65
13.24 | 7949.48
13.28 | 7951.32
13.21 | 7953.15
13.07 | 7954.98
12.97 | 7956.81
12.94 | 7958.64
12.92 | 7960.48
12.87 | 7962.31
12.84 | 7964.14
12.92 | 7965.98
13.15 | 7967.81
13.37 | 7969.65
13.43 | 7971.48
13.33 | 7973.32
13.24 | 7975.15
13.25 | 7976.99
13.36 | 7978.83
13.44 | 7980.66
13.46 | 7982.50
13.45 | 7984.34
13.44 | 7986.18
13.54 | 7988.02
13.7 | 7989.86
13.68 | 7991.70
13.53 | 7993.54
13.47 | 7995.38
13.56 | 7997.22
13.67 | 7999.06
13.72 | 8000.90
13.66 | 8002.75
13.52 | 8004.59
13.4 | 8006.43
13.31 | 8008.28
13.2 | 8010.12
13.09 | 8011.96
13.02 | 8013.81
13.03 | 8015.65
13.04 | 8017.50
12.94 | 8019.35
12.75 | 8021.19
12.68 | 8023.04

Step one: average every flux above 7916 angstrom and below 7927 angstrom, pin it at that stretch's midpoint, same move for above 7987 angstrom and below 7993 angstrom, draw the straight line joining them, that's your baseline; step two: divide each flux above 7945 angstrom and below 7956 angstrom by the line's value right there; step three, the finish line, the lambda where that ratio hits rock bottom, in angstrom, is 7945.82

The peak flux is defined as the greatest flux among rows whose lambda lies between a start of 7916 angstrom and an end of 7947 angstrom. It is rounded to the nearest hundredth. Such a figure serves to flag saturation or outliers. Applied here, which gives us 13.76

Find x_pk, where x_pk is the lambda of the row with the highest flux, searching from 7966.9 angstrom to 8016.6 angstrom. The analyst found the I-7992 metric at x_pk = 8000.90 angstrom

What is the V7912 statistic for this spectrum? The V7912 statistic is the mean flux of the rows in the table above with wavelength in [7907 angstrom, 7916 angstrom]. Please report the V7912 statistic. 13.2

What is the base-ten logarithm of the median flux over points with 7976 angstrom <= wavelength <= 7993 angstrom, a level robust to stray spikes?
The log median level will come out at 1.13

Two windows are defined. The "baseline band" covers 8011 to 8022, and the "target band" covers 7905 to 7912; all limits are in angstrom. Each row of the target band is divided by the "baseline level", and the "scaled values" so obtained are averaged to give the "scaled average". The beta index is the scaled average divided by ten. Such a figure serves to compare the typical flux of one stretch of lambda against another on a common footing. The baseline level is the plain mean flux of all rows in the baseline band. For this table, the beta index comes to 0.100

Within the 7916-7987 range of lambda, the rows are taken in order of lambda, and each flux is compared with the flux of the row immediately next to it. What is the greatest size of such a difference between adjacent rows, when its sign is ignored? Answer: 0.23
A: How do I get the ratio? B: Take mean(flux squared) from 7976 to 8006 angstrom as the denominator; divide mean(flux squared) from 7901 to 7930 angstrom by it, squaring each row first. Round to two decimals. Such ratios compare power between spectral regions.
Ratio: 0.97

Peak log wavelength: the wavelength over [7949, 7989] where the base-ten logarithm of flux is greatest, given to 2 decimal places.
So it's 7988.02 angstrom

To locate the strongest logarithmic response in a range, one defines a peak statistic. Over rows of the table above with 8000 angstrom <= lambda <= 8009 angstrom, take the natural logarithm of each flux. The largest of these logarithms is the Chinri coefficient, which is 2.619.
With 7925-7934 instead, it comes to 2.622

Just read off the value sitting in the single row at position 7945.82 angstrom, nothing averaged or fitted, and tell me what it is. 13.01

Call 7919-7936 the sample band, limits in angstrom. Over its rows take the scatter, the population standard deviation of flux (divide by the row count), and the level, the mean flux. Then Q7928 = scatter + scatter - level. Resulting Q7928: -13.23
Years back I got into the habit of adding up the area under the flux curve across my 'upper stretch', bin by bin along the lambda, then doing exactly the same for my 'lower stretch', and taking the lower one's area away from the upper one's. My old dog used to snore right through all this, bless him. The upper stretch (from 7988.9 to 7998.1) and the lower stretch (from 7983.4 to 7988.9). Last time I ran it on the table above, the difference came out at 51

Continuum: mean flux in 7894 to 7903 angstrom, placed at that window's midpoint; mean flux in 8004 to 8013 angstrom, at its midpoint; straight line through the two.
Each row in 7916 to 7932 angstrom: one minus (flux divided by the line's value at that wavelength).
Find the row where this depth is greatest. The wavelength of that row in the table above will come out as 7923.90 angstrom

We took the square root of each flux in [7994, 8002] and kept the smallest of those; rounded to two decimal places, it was 3.67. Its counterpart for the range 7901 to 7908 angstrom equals 3.61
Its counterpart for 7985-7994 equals 3.67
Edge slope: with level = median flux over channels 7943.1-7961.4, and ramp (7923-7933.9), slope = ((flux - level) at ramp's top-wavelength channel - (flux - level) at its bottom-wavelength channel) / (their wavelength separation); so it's 0.020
